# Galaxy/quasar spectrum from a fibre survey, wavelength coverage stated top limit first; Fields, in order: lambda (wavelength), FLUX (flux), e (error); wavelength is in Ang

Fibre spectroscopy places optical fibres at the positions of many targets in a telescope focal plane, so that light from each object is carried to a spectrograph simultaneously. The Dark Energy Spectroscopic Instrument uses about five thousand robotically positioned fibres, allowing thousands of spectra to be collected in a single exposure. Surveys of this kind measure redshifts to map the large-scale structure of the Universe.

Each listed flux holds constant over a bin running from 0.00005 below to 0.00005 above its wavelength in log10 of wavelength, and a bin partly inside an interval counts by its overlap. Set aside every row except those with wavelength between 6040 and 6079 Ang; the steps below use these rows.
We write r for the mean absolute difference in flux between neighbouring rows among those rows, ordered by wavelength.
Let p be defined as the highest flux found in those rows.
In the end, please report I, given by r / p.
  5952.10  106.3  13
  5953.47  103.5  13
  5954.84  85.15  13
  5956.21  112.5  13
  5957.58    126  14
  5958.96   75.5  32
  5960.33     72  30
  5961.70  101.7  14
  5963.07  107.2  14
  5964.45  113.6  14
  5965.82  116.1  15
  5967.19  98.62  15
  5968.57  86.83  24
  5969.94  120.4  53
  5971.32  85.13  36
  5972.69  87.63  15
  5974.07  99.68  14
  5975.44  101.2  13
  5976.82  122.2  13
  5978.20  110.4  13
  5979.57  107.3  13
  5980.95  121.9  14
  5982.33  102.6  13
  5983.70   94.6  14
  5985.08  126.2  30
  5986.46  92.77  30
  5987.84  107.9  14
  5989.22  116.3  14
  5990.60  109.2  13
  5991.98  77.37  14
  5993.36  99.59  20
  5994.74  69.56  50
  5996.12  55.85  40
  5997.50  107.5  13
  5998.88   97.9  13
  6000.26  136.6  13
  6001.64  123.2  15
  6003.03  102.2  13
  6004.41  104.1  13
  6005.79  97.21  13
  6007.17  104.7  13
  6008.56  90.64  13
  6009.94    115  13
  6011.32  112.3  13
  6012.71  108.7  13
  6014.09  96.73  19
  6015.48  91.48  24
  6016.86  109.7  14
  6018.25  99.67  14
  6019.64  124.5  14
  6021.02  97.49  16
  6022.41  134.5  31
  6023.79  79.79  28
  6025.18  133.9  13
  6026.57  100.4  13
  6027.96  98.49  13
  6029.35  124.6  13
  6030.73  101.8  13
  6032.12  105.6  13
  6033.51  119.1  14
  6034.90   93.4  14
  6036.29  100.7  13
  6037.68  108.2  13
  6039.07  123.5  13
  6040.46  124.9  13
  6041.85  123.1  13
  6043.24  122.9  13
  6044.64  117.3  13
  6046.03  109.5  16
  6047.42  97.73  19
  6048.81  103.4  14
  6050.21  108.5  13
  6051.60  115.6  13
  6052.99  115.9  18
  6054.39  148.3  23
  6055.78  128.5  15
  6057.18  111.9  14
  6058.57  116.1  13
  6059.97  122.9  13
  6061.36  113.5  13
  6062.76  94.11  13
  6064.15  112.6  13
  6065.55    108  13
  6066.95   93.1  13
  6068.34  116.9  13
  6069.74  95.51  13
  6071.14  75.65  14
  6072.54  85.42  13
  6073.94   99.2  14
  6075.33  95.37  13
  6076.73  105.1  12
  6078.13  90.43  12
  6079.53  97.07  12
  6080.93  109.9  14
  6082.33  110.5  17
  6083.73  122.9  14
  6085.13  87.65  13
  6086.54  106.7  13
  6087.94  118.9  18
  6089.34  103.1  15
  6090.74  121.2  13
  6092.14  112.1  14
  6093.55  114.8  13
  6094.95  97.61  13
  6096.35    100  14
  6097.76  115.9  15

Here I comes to 0.08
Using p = 148.3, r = 11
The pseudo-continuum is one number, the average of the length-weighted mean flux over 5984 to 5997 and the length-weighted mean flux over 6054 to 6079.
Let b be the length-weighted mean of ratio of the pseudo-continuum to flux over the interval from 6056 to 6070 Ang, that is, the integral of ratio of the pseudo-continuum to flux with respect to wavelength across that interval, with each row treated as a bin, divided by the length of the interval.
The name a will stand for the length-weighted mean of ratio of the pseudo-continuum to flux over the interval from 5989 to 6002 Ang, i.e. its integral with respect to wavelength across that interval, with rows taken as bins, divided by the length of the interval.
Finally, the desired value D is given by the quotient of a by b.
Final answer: 1.19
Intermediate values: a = 1.10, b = 0.93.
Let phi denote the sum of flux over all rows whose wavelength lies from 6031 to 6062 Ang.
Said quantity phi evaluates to 2531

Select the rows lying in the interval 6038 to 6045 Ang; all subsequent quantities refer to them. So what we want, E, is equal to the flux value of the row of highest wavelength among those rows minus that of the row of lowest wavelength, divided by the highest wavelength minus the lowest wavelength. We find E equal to -1.1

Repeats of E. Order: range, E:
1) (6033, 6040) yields 0.8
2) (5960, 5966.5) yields 8.0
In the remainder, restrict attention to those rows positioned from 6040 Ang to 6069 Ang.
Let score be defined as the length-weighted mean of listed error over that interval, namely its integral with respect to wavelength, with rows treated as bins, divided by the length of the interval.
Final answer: 14.3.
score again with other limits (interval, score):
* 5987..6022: 17.1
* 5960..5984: 18.6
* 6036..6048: 14.0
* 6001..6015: 13.9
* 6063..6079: 13.0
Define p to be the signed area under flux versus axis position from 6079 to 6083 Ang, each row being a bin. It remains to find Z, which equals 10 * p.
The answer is 4247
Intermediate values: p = 425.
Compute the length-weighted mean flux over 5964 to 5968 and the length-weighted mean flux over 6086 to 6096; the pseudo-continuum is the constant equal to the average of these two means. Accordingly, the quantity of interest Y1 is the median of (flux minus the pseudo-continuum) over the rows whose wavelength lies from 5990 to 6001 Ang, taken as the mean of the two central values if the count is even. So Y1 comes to -11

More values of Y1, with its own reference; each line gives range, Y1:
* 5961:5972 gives -5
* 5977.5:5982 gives 1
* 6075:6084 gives -4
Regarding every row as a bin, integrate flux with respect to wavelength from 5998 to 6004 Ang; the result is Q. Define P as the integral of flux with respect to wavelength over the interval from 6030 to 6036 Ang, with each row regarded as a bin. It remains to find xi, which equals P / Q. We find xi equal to 0.92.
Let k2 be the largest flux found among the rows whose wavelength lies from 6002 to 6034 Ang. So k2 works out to 134.5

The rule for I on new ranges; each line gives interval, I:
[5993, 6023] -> 0.13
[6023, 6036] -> 0.17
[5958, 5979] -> 0.11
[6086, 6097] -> 0.09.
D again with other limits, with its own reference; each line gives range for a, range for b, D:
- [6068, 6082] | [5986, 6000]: 0.94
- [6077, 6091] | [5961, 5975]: 0.95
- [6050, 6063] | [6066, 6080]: 0.80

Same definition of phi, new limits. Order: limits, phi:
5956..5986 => 2289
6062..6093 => 2261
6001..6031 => 2351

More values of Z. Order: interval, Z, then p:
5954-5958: 4265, 426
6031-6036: 5259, 526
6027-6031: 4343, 434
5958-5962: 3362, 336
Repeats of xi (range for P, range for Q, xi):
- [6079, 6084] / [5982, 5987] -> 1.05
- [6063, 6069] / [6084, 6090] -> 1.01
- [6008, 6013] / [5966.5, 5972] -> 0.99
